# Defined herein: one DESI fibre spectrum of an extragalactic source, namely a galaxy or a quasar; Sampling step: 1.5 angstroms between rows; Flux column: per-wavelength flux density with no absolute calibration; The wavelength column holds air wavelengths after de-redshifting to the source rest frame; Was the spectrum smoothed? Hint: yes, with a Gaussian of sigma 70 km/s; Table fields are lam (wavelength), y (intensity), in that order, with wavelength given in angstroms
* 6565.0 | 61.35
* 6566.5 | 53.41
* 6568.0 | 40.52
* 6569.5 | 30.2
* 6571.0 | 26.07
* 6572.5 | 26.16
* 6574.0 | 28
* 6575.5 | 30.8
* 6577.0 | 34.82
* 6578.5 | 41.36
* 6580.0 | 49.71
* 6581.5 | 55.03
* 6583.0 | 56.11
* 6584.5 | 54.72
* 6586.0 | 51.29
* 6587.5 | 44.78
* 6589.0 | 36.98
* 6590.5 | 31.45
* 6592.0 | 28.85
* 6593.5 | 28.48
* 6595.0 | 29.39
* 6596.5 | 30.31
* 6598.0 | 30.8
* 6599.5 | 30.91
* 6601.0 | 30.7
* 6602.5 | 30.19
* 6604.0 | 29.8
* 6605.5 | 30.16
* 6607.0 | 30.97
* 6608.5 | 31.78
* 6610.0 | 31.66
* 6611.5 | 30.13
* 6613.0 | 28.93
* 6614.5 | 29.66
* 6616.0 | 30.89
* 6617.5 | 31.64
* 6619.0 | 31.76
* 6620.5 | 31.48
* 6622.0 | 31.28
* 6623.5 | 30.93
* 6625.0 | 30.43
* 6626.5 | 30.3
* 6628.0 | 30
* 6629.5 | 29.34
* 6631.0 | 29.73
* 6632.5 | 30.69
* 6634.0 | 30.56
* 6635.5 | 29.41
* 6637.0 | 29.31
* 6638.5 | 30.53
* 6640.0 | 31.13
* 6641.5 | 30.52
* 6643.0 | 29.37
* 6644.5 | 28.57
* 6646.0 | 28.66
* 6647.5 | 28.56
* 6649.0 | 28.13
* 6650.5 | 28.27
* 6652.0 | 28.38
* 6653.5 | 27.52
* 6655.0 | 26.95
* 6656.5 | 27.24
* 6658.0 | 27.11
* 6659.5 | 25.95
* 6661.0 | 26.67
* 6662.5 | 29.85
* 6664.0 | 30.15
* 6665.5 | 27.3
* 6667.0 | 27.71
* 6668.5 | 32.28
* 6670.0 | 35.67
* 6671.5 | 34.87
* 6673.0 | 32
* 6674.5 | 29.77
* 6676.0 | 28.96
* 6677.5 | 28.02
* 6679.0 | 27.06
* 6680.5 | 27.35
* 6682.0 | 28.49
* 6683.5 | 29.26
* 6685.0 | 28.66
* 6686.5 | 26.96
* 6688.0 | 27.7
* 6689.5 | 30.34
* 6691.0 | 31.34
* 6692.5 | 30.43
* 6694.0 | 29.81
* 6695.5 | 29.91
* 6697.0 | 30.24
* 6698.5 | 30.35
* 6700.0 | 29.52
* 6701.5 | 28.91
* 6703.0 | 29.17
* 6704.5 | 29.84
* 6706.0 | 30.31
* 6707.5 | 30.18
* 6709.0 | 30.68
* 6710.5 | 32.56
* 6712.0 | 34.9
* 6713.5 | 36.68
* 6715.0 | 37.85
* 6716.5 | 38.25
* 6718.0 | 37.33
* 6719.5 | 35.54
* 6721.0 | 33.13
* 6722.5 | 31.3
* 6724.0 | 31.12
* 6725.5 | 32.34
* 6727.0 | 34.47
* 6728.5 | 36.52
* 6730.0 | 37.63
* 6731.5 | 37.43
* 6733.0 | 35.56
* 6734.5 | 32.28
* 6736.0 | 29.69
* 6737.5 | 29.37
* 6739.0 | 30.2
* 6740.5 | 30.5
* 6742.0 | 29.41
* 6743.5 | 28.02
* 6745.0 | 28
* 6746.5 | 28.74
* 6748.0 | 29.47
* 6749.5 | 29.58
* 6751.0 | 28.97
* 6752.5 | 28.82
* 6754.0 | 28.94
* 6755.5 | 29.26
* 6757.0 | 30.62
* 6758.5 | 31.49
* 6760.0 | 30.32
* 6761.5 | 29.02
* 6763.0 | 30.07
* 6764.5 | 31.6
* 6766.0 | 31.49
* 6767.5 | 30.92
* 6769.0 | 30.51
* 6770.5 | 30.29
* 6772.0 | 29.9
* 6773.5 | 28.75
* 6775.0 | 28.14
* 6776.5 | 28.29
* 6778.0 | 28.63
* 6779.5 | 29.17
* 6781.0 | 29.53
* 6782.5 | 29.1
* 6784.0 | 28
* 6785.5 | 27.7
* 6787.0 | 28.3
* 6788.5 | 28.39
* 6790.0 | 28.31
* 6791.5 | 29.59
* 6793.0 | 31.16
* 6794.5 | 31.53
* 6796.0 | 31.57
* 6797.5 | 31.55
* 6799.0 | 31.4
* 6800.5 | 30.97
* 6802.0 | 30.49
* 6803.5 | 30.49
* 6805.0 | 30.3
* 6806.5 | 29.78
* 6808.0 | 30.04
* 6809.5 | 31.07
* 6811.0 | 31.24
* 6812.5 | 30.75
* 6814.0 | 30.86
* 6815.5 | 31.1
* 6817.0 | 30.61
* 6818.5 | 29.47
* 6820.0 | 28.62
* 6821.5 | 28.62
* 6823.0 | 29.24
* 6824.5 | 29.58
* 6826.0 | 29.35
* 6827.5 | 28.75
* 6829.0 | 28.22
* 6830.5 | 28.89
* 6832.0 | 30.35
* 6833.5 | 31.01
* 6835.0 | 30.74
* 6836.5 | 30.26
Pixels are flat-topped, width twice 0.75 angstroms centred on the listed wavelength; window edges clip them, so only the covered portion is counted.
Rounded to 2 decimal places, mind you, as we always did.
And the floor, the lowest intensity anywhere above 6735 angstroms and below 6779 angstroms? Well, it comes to 28.00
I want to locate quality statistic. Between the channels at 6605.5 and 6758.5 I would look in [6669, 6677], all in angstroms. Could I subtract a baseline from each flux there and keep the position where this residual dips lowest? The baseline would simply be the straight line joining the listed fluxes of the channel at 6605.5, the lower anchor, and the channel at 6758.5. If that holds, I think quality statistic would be 6676.0 angstroms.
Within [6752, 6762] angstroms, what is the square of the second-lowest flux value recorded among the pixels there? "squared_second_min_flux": 838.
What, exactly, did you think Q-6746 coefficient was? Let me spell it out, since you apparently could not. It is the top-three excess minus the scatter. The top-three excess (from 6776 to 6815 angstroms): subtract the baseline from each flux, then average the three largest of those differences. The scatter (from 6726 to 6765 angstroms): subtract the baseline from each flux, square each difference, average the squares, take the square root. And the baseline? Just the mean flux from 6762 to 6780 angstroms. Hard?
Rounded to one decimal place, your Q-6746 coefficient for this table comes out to -1.3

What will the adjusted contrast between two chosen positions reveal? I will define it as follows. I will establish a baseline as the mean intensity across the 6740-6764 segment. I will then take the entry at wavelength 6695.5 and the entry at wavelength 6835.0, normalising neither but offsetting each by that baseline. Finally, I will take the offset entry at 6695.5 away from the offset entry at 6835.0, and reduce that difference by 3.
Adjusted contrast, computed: -2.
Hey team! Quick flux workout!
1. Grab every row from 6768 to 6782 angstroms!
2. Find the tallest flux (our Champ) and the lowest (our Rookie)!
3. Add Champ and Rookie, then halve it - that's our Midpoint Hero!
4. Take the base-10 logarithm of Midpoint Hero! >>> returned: 1.47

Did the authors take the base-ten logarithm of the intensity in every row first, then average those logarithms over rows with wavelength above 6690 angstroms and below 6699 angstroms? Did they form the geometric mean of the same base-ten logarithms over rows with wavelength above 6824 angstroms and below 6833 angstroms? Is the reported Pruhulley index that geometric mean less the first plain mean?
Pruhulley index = -0.017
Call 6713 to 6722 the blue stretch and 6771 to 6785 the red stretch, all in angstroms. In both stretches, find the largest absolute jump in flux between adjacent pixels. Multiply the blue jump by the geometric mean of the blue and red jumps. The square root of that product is 2.0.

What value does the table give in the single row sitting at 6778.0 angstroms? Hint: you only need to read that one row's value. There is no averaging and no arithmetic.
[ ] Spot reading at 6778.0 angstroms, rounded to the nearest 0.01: 28.63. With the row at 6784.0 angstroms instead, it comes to 28.00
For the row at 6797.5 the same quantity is 31.55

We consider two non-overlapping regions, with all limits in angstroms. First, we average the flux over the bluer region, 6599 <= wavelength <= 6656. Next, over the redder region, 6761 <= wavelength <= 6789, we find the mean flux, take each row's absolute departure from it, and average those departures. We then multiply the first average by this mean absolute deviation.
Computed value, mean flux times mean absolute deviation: 30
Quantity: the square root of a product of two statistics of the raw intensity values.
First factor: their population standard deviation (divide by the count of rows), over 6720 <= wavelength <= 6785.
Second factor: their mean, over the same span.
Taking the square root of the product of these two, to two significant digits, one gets 8.6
